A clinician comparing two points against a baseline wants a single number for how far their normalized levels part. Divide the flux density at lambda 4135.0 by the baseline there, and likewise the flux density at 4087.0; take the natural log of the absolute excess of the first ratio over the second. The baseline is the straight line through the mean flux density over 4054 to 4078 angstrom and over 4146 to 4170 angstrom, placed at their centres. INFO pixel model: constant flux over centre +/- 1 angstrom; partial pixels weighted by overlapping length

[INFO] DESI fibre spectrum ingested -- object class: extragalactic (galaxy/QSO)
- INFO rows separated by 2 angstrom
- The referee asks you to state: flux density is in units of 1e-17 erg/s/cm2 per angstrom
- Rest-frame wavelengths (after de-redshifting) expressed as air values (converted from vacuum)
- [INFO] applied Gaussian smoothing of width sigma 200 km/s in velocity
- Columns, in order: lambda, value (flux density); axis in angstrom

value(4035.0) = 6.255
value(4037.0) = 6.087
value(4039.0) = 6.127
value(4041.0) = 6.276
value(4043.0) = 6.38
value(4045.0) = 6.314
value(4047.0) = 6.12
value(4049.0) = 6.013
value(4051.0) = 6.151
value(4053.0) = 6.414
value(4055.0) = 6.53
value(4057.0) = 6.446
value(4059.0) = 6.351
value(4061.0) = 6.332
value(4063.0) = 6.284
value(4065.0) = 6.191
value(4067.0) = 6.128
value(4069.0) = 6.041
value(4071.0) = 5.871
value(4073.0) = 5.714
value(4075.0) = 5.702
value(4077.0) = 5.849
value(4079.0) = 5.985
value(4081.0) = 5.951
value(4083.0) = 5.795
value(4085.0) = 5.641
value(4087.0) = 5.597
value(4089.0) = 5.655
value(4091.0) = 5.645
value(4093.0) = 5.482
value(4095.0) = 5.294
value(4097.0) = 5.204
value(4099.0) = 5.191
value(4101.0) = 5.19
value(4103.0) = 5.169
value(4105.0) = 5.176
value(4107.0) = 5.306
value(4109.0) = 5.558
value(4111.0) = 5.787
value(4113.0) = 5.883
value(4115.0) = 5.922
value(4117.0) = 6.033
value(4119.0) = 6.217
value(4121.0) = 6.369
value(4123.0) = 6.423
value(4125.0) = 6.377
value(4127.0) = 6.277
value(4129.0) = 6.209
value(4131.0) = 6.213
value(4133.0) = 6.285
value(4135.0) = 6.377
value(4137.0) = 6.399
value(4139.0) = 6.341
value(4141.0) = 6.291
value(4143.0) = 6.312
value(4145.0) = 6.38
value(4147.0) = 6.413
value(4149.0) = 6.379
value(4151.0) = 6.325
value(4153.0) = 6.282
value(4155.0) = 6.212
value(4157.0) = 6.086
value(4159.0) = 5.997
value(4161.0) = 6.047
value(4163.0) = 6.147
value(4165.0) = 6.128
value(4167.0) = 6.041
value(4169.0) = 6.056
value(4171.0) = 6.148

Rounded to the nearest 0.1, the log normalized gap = -2.1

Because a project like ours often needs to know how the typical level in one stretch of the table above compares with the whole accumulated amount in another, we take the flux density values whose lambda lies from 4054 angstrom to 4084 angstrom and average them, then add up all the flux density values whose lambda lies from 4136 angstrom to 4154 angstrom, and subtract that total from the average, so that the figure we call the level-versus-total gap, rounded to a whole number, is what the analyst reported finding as -51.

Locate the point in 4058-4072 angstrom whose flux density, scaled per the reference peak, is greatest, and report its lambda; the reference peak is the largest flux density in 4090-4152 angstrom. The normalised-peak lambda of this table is 4059.0 angstrom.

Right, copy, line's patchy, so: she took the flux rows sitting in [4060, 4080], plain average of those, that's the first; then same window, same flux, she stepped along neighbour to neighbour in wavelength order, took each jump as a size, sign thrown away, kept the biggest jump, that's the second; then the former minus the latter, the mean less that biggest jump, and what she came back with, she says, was 5.84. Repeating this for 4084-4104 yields 5.22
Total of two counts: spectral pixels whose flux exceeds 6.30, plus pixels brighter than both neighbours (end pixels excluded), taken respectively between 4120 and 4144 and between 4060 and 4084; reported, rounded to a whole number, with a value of 8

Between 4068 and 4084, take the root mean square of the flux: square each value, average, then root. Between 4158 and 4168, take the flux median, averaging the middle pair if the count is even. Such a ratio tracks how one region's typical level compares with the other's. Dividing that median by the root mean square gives 1.03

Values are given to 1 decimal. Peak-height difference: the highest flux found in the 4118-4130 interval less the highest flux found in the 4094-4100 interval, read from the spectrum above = 1.1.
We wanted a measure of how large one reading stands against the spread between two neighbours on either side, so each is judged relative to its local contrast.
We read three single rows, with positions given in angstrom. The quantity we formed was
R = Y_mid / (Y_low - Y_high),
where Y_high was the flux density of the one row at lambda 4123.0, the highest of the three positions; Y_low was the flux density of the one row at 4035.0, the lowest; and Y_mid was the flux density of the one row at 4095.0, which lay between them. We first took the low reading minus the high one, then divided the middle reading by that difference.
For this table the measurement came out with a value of -32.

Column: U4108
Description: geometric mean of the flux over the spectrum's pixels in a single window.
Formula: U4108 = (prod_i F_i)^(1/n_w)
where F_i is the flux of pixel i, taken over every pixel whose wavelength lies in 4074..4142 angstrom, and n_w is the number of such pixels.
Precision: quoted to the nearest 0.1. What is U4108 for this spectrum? 5.8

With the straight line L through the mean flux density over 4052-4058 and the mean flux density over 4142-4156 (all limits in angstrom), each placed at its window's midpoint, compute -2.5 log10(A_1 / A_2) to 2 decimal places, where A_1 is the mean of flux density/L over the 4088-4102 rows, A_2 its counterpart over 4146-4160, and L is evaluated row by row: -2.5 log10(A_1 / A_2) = 0.18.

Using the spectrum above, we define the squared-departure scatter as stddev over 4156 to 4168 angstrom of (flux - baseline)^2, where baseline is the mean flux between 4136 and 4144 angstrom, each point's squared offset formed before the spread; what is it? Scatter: 0.03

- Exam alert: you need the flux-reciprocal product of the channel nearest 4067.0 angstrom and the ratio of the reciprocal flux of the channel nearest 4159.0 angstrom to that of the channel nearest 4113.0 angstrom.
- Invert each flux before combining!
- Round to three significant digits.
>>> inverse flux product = 0.160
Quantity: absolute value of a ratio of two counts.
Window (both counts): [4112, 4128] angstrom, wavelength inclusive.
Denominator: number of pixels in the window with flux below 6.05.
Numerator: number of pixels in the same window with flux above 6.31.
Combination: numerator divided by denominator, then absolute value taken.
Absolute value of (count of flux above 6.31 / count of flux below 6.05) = 1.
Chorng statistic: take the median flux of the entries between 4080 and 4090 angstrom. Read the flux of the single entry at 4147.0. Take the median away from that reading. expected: 0.76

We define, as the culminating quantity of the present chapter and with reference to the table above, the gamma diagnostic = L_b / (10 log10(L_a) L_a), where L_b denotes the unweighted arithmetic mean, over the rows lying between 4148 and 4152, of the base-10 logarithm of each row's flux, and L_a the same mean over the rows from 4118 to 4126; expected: -1.05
